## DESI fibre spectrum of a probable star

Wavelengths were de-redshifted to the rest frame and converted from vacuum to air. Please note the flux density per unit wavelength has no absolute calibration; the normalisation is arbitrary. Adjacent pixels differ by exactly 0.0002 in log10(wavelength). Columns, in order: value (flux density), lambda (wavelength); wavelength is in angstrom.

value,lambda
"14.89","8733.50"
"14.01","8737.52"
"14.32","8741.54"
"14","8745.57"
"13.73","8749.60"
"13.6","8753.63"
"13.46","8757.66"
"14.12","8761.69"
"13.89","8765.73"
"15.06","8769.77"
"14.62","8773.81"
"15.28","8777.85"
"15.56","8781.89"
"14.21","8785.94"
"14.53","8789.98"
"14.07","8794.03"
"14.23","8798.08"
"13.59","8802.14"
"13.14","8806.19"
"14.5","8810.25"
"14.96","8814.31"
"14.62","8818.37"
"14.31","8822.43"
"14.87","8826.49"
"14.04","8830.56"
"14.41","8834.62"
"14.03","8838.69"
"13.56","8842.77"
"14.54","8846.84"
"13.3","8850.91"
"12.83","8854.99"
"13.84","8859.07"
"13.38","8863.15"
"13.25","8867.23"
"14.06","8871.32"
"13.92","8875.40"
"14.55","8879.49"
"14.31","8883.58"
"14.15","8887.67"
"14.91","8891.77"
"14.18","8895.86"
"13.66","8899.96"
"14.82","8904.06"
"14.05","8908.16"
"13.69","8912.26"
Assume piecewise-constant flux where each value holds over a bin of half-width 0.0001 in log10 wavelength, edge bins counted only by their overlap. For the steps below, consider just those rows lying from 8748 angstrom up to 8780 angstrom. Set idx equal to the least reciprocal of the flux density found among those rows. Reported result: 0.0654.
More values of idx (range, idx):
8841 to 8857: 0.0688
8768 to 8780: 0.0654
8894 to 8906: 0.0675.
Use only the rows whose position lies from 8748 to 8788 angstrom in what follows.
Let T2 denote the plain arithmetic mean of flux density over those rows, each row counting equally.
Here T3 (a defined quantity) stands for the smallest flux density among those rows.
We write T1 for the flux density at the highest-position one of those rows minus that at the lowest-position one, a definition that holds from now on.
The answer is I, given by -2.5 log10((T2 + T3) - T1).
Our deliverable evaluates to -3.59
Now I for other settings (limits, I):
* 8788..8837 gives -3.60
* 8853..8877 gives -3.51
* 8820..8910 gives -3.58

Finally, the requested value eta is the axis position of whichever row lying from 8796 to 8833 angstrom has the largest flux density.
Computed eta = 8814.31 angstrom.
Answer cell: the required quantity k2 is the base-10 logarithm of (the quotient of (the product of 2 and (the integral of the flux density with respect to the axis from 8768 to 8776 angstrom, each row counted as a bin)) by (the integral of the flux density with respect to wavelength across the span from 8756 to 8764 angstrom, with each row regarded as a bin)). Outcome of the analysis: 0.332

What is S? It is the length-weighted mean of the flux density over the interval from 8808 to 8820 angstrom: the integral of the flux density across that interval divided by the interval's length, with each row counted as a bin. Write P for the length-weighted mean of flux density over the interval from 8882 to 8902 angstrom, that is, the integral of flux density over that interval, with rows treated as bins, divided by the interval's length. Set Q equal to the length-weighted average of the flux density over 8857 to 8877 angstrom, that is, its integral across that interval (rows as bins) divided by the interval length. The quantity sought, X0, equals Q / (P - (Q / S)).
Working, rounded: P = 14.2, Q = 13.7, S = 14.66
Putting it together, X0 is 1.03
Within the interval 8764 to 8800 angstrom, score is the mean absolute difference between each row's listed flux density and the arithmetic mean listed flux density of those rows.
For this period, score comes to 0.466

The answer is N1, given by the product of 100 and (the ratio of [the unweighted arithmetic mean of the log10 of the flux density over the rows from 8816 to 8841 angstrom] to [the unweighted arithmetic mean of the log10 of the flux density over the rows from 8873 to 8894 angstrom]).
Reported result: 100.0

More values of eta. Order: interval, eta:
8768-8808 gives 8781.89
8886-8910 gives 8891.77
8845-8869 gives 8846.84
